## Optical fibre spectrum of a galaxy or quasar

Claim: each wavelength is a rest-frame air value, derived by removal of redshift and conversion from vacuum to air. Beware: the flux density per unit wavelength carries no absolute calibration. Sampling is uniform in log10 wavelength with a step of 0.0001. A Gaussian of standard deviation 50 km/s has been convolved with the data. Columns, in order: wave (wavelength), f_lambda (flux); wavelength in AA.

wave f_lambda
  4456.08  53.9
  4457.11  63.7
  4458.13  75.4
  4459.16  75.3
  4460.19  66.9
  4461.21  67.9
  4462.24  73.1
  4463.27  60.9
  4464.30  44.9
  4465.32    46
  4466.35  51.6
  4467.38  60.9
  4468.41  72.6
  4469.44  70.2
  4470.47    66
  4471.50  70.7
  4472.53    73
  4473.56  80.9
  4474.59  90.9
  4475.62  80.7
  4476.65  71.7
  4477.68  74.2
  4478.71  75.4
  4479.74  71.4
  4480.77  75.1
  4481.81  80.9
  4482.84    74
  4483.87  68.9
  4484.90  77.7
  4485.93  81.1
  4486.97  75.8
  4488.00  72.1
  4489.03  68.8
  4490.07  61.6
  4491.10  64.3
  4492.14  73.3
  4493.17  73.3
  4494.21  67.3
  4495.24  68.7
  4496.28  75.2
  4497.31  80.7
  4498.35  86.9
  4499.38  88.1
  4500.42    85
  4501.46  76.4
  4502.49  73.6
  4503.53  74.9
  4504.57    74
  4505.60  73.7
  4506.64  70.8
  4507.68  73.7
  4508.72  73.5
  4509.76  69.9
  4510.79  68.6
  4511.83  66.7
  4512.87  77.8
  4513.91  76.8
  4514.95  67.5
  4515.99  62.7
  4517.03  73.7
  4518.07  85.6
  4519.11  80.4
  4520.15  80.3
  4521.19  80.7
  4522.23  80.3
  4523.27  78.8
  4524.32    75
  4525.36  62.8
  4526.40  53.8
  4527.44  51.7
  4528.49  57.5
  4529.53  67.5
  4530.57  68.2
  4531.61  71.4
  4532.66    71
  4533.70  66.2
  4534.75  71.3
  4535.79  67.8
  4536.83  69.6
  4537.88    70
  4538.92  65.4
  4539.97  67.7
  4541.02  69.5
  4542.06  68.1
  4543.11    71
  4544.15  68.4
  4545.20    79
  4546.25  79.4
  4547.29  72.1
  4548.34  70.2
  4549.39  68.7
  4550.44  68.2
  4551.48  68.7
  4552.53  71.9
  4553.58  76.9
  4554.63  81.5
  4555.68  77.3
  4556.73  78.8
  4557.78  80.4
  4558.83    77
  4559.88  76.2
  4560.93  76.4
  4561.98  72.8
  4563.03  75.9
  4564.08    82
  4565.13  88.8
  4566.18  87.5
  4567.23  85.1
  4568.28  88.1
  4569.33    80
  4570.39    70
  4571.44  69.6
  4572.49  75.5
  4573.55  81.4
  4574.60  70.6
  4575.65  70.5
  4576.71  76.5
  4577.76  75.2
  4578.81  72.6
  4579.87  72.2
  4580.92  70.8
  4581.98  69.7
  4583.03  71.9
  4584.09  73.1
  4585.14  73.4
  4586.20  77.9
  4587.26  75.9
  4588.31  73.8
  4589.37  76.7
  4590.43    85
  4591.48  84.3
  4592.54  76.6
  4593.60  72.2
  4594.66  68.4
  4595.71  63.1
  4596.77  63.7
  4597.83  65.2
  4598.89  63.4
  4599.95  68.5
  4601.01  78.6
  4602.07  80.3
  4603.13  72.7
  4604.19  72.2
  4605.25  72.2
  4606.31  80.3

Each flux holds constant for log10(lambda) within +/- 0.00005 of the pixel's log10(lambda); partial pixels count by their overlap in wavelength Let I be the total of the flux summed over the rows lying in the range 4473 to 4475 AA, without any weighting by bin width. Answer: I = 172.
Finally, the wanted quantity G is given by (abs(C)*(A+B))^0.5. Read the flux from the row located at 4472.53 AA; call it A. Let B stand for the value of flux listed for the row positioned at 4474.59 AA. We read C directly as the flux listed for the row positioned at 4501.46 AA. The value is 112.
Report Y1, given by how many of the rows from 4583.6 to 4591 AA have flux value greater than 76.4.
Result 3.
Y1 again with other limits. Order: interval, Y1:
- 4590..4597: 3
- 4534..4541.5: 0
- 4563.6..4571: 6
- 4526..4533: 0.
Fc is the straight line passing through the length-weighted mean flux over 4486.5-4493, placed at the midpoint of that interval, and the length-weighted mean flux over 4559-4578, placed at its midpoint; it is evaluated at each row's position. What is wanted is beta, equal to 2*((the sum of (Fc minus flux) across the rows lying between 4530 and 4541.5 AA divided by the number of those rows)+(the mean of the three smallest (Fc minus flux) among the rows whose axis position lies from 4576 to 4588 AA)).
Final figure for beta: 16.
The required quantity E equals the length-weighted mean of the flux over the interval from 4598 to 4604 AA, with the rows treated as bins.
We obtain 72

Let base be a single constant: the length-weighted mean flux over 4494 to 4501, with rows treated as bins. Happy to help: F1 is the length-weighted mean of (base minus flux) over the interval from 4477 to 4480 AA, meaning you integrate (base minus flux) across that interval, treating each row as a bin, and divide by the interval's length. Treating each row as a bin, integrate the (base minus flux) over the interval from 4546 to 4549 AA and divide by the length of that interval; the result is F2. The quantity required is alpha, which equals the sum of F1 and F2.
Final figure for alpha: 11.7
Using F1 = 5.6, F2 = 6.2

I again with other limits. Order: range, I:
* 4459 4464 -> 344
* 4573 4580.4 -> 519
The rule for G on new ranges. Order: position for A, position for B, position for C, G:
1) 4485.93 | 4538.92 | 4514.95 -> 99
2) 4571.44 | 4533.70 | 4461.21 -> 96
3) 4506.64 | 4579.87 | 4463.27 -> 93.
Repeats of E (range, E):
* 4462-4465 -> 58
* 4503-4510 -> 73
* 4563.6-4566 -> 86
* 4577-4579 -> 75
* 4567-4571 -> 80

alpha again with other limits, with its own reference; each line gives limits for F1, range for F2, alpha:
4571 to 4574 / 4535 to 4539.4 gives 14.7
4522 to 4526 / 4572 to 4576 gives 10.8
